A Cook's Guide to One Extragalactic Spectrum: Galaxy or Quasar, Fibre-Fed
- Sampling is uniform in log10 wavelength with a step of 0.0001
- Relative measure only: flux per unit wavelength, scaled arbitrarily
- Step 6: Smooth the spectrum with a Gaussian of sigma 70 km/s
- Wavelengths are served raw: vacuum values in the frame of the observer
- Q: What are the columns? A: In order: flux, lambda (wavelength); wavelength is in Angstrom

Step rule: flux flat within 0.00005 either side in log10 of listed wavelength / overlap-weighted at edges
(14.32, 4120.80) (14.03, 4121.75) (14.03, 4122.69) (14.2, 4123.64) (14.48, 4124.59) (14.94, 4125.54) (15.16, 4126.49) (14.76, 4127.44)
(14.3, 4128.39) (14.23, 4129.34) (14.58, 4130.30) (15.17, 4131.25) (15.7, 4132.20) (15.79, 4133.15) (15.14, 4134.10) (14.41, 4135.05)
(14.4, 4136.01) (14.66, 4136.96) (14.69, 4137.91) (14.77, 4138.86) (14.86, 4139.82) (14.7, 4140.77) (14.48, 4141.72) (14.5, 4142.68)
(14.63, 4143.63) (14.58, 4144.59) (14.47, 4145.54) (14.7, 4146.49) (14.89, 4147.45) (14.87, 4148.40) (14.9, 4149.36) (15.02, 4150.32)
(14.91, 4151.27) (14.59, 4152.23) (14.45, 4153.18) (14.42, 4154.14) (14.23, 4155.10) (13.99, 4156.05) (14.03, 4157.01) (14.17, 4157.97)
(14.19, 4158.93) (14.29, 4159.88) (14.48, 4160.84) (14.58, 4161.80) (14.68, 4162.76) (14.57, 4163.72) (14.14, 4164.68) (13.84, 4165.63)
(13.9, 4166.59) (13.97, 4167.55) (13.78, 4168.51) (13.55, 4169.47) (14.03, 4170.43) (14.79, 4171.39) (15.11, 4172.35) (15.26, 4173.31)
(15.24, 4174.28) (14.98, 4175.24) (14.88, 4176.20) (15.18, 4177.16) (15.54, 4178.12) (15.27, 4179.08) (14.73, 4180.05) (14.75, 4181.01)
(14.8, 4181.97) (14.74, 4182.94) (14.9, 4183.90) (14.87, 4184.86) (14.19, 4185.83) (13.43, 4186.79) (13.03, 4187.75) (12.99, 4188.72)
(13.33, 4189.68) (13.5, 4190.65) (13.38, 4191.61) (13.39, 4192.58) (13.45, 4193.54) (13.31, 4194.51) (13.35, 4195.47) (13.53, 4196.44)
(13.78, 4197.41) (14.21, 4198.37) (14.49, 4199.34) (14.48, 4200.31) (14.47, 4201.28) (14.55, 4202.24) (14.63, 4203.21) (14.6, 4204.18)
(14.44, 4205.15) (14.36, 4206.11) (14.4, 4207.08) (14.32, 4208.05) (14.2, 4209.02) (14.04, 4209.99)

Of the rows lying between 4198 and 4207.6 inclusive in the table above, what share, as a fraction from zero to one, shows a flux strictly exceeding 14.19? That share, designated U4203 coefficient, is 1.00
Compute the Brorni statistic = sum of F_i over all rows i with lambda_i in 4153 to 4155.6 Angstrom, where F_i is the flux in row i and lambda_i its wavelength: 43.1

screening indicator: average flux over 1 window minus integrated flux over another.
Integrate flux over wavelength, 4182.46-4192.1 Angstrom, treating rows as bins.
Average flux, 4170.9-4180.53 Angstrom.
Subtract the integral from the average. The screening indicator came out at -118.3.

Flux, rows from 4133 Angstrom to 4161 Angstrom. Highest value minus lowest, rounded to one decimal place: 1.8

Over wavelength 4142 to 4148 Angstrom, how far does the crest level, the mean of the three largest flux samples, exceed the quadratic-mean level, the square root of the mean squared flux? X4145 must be 0.11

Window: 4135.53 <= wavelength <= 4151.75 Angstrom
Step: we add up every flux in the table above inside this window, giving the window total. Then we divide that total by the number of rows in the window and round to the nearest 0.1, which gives 14.7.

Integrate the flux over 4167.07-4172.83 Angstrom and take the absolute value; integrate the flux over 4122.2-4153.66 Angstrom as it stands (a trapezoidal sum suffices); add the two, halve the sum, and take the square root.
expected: 16.5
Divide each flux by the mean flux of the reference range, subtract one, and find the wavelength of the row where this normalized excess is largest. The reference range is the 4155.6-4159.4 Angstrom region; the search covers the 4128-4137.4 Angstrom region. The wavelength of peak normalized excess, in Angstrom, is 4133.15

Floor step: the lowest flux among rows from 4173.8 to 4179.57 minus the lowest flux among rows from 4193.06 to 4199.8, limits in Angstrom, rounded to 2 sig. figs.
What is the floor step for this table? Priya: 1.6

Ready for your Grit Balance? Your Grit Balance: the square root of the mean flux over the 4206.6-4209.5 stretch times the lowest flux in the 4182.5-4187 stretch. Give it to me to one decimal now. 13.9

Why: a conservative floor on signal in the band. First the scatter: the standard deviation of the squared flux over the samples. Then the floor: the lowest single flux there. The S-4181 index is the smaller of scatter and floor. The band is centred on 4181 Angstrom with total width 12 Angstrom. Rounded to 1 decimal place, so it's 13.4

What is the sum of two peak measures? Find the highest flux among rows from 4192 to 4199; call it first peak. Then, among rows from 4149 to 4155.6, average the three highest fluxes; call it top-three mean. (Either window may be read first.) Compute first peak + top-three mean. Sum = 29.2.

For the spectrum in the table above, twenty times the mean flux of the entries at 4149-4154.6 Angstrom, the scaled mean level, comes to 294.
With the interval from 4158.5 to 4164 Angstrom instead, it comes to 289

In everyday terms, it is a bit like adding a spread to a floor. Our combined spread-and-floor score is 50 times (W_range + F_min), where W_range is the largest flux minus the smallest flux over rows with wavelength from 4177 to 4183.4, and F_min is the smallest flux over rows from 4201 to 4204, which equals 764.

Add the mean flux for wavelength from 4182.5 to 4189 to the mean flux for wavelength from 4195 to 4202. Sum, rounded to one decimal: 28.1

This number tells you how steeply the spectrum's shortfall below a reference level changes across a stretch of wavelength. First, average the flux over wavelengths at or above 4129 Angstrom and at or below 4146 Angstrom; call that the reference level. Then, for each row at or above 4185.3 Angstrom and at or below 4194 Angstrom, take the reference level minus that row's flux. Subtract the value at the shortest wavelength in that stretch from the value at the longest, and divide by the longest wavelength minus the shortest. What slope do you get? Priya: 0.10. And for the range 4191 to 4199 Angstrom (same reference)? -0.12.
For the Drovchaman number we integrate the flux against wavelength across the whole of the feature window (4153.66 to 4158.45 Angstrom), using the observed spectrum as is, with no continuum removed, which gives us 67.8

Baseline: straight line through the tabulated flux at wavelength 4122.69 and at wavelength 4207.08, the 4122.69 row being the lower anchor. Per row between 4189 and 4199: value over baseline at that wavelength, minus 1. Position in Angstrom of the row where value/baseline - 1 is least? 4194.51 Angstrom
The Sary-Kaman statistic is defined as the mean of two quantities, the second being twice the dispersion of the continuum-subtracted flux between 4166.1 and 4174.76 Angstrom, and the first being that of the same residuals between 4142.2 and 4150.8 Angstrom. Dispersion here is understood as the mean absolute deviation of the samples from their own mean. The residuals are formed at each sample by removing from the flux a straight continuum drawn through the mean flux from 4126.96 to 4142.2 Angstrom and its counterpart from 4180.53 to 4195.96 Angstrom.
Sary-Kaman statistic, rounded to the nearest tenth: 0.8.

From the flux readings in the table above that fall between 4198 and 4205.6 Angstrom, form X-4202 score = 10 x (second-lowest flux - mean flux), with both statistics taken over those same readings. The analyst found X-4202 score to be 0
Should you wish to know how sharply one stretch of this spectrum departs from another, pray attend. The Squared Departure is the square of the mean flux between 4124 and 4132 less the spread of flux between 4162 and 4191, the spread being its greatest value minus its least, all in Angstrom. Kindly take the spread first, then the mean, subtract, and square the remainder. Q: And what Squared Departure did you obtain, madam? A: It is 148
